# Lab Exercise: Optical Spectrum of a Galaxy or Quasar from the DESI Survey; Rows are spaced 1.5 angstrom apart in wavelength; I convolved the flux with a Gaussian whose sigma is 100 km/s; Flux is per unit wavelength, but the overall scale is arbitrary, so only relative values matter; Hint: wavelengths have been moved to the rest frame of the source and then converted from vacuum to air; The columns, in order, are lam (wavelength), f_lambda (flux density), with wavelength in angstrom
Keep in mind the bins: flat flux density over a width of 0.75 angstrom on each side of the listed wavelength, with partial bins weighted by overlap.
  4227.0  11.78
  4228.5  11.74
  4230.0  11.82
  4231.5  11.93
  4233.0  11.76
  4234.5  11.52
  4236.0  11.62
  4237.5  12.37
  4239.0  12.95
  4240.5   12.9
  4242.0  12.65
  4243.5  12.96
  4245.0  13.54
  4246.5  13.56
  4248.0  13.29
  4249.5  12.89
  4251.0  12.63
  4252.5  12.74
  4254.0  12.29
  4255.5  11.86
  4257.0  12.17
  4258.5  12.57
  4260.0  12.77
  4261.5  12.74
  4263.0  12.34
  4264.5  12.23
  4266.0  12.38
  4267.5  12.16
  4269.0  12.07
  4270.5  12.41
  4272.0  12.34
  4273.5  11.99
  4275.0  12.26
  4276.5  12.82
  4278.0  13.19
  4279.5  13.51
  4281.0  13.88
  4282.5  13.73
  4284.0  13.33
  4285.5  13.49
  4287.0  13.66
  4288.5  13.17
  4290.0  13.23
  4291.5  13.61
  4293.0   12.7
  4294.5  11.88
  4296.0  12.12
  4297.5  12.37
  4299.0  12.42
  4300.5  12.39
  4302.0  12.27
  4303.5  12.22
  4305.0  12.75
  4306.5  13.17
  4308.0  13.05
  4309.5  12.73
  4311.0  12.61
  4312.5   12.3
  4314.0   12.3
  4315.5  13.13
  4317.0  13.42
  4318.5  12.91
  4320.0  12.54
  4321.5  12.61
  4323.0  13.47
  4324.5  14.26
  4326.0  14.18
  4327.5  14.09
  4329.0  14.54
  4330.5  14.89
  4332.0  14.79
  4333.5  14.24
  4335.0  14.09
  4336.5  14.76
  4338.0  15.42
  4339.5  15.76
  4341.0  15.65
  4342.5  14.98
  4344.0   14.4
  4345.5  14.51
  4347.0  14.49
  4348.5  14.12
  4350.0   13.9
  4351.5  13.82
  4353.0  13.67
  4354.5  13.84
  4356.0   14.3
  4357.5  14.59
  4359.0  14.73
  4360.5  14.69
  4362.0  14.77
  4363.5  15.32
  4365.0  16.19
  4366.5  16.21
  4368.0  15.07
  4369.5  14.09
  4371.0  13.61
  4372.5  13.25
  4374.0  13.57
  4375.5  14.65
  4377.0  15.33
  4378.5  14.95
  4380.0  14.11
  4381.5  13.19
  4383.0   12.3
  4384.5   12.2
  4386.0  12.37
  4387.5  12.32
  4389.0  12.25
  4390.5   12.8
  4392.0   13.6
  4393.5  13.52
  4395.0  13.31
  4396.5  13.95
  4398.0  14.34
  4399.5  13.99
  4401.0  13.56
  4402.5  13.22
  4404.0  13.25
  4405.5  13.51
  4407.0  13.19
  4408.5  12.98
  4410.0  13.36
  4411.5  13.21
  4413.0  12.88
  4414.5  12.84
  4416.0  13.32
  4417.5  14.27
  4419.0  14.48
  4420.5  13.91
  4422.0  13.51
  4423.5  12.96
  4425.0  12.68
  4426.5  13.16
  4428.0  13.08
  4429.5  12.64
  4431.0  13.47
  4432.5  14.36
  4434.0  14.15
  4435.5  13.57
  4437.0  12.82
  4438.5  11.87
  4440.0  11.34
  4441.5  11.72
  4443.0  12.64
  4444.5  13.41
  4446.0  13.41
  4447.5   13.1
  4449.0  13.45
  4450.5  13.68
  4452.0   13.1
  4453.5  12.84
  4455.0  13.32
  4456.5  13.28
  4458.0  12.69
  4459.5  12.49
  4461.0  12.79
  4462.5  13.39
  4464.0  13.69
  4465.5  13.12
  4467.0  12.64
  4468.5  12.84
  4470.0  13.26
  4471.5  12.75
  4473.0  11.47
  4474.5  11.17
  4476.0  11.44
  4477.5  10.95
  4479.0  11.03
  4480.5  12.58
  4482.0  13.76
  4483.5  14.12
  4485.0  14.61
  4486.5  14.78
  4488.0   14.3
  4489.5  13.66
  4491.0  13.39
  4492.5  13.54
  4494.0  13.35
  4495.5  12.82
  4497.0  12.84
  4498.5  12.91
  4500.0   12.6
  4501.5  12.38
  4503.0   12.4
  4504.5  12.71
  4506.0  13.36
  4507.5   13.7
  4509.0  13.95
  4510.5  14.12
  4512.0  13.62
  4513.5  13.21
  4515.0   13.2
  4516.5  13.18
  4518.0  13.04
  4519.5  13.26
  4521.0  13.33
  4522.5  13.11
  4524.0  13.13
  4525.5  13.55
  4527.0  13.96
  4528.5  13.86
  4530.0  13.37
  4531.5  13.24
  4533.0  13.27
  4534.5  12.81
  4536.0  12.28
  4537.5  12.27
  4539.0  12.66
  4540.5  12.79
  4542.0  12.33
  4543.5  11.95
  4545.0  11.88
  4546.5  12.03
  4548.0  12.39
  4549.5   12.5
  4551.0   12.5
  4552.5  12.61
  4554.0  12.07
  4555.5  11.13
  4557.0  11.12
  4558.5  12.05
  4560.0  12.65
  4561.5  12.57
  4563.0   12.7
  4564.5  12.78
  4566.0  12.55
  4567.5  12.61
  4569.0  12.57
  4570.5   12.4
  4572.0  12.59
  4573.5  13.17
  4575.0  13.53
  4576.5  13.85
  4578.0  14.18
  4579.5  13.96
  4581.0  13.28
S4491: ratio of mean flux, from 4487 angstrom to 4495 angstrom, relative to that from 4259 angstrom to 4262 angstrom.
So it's 1.07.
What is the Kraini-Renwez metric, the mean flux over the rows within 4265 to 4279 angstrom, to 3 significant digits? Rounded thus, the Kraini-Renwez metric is 12.4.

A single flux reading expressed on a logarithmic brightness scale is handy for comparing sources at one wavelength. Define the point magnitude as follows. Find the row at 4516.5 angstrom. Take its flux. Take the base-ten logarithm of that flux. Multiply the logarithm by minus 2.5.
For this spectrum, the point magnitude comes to -2.80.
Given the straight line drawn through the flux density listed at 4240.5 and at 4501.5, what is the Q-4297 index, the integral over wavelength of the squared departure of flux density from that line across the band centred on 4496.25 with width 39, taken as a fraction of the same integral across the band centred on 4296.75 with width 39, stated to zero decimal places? 5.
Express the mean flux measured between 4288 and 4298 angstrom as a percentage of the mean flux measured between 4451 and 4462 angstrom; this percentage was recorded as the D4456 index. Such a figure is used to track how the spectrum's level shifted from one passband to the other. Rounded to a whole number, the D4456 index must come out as 98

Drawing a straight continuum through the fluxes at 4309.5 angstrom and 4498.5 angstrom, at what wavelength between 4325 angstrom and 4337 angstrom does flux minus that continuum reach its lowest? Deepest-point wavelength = 4335.0 angstrom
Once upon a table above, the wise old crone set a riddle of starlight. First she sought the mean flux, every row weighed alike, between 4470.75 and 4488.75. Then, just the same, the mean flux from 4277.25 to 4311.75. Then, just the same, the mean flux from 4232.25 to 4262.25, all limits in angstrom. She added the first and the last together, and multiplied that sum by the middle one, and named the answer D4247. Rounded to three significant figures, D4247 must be 328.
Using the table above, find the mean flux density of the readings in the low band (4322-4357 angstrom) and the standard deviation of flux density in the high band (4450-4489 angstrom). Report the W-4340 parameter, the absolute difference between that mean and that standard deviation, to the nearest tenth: 13.4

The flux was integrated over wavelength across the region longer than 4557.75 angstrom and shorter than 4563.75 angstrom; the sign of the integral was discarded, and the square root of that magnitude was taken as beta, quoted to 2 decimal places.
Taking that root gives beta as 8.66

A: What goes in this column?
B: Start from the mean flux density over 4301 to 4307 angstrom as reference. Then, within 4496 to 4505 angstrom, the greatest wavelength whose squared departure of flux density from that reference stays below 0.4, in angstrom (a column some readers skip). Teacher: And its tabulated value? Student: 4504.5 angstrom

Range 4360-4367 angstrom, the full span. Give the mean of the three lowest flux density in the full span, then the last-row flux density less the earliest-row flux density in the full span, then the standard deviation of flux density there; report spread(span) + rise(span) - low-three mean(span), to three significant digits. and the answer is -12.7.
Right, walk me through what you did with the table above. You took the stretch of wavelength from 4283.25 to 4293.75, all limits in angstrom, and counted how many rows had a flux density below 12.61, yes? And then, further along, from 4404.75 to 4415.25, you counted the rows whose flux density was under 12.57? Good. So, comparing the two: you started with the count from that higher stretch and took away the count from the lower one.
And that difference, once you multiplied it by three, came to 0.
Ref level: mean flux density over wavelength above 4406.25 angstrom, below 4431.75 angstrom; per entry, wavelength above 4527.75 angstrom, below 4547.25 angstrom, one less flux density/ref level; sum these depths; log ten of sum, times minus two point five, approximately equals 0.55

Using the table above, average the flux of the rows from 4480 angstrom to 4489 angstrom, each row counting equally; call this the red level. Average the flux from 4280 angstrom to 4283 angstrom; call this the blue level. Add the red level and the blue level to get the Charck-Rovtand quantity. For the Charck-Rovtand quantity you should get 27.8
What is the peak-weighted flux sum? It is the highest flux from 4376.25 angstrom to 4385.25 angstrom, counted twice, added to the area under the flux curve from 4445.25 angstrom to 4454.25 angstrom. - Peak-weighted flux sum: 150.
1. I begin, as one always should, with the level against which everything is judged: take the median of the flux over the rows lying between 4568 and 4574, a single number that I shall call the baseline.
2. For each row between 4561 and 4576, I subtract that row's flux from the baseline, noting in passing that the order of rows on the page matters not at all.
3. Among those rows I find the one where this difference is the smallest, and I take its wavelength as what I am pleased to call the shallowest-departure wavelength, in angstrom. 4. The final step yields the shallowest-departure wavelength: 4575.0 angstrom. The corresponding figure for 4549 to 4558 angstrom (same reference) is 4552.5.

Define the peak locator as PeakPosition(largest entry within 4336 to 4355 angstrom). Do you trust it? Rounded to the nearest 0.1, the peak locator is 4339.5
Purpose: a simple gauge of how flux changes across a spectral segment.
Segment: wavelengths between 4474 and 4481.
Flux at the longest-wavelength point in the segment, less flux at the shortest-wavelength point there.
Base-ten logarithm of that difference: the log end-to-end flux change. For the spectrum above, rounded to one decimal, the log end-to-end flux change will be 0.1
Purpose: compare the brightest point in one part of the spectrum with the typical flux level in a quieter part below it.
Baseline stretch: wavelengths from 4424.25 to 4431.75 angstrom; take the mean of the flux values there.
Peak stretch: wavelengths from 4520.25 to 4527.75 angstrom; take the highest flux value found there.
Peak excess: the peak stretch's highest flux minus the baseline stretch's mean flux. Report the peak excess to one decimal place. 1.0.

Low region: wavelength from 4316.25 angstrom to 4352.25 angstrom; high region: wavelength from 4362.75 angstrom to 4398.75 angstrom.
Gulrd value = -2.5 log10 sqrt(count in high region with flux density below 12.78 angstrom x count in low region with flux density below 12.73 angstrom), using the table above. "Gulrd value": -1.25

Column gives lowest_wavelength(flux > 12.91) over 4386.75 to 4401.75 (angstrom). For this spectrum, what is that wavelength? 4392.0 angstrom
